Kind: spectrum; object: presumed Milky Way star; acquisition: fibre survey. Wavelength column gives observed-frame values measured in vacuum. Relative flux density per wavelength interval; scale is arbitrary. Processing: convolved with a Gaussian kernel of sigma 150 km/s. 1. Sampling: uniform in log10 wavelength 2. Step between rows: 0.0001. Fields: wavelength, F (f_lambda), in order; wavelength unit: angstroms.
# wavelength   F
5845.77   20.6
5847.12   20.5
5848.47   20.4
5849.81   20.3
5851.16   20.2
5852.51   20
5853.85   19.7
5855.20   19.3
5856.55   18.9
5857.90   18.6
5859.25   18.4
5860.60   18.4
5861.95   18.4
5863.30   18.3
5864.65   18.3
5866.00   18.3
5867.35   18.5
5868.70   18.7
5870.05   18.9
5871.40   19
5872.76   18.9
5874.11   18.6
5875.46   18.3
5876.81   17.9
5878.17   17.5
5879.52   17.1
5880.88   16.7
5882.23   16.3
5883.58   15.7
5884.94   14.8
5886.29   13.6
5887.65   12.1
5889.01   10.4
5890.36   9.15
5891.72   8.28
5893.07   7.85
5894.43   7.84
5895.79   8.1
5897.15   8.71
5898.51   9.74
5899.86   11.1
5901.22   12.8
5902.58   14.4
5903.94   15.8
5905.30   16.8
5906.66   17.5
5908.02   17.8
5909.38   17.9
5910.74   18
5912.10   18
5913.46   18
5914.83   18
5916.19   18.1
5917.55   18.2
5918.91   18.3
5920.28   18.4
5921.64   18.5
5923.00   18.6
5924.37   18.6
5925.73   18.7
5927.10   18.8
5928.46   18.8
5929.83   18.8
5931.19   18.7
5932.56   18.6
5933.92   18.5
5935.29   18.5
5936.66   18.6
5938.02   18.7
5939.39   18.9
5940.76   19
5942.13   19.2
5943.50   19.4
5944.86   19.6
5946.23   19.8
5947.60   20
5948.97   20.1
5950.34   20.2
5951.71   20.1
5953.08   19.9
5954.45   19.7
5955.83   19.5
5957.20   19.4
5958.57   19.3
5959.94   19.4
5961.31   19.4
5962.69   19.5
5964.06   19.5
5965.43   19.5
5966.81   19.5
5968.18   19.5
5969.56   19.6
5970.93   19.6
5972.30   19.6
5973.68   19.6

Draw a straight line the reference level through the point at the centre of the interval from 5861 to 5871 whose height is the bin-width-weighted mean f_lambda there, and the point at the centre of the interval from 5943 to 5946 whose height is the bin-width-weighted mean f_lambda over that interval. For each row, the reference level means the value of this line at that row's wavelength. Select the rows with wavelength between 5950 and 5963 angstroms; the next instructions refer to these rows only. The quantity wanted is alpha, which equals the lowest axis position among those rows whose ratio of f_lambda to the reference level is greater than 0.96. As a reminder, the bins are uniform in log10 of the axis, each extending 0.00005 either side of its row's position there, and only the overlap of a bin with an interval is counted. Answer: 5950.34 angstroms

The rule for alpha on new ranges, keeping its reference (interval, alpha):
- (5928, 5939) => 5928.46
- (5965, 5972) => 5965.43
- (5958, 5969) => 5958.57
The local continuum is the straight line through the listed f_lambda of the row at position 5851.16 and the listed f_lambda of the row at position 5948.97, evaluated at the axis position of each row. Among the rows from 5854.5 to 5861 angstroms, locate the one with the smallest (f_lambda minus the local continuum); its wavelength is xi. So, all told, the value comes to 5859.25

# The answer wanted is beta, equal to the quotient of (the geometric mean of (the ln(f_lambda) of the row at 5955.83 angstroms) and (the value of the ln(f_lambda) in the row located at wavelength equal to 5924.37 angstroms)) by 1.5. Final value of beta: 1.96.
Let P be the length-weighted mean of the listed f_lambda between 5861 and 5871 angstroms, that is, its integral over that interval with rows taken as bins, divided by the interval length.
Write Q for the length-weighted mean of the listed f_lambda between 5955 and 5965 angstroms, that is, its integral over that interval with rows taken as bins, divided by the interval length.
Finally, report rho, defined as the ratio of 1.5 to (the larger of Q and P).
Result 0.0772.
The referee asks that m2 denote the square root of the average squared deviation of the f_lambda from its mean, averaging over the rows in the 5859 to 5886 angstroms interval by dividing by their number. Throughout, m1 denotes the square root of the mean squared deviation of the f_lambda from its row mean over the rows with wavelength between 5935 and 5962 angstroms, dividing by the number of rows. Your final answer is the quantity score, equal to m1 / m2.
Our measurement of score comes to 0.4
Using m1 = 0.5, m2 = 1.1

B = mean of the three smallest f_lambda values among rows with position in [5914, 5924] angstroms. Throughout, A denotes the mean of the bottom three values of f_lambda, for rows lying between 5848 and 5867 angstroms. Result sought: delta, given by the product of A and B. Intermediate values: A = 18.3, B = 18.1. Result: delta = 331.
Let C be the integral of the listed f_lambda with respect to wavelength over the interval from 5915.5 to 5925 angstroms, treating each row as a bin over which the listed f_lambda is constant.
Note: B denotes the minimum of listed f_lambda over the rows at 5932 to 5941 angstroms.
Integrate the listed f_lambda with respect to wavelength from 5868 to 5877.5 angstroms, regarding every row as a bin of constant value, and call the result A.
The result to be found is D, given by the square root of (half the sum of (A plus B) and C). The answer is 13.60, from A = 177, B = 18.5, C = 175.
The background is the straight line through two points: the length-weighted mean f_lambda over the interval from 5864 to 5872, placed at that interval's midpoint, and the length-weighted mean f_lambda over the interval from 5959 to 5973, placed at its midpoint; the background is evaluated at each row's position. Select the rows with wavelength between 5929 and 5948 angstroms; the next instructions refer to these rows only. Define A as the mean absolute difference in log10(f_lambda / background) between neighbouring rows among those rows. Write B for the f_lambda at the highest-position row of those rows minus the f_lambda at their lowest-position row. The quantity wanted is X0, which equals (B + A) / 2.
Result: 0.6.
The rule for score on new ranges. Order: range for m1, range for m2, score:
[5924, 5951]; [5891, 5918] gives 0.1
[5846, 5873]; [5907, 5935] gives 2.3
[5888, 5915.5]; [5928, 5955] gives 6.9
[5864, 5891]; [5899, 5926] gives 1.4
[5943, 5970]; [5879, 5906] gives 0.1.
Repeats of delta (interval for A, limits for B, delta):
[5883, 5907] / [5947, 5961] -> 154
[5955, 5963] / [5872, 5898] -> 154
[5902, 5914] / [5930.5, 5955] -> 290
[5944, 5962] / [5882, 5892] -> 180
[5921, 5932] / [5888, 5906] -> 147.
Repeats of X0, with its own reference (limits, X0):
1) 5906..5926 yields 0.6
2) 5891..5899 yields 0.7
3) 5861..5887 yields -2.4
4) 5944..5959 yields -0.1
